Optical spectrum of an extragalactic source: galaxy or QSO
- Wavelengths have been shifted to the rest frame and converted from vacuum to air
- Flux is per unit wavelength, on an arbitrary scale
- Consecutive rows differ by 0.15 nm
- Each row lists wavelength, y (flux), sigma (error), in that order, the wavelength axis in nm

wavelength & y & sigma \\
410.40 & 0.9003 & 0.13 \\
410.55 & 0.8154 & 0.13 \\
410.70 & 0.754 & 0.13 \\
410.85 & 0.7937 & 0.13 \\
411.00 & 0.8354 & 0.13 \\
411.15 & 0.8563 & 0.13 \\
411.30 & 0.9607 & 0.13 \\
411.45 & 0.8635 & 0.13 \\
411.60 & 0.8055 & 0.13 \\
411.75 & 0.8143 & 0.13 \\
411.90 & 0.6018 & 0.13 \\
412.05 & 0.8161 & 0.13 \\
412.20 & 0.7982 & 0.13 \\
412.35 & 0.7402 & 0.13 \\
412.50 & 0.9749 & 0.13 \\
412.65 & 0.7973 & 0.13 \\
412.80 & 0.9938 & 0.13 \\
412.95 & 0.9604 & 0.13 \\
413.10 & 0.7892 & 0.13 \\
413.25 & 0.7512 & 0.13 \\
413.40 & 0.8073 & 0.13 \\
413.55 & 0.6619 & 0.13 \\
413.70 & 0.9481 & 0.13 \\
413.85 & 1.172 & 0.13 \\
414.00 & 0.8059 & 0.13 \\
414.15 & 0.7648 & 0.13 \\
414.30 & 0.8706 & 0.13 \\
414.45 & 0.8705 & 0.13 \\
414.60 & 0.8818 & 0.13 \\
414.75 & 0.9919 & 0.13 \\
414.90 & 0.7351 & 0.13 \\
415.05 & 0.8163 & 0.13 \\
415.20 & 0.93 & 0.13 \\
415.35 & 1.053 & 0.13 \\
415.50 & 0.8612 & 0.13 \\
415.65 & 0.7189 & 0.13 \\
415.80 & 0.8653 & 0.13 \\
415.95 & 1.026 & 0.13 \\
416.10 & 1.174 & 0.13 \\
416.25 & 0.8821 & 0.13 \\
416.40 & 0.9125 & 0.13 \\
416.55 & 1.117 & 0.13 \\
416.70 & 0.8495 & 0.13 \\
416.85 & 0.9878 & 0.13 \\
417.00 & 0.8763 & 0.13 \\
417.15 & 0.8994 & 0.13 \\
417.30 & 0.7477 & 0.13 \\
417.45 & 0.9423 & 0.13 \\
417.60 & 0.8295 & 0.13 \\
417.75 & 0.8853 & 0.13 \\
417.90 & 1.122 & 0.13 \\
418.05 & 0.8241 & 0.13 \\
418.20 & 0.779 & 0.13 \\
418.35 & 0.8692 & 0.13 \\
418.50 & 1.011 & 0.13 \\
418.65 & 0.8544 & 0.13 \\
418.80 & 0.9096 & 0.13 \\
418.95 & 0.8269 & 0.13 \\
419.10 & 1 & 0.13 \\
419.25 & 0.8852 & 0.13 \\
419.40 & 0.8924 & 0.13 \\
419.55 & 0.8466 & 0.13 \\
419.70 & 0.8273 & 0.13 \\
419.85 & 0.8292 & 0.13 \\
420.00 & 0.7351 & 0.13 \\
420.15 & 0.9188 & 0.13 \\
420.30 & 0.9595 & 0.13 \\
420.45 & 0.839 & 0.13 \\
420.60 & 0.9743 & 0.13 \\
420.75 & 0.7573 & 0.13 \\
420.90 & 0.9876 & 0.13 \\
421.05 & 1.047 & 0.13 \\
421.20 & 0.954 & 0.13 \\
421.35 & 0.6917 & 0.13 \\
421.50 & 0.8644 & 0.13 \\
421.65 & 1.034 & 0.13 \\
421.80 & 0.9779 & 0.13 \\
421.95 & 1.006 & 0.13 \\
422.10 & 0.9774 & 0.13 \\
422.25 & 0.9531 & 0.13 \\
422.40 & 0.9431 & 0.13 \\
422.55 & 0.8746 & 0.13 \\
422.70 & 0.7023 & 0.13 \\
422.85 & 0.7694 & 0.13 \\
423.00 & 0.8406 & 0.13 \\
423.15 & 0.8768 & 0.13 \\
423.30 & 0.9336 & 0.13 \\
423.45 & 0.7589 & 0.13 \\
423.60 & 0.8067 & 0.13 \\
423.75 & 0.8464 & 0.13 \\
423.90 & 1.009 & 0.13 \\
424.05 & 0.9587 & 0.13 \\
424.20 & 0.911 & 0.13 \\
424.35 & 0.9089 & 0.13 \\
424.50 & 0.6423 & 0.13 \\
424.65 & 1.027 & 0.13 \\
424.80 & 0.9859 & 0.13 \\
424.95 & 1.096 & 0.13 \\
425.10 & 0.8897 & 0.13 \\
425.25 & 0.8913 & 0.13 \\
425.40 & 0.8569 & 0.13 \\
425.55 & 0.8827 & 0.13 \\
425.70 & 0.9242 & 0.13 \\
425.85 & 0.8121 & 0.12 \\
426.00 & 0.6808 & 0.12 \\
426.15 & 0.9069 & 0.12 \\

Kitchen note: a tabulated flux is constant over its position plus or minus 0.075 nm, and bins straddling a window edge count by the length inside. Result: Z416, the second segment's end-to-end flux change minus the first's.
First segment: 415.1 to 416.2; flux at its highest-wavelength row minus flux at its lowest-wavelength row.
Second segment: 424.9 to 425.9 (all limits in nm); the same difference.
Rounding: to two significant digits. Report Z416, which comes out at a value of -0.53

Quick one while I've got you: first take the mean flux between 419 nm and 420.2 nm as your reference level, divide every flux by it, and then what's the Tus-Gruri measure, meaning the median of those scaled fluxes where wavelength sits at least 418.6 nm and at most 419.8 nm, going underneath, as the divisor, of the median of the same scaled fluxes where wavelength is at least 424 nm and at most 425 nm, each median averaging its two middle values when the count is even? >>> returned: 1.10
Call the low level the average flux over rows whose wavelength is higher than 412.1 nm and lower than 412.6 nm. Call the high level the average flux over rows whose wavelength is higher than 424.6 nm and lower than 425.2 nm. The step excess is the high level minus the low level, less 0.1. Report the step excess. 0.06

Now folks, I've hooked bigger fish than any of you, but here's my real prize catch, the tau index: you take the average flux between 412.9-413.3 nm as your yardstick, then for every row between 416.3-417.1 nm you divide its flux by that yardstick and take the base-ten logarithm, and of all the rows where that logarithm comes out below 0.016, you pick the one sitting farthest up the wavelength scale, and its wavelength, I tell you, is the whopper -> 416.70 nm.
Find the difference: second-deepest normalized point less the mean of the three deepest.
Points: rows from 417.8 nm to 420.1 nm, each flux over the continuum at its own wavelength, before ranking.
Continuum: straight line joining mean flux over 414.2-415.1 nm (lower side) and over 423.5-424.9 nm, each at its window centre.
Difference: 0.003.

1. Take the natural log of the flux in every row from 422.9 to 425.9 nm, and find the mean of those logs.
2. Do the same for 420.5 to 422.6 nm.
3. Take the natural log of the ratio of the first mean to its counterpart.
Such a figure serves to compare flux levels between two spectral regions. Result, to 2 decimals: 0.44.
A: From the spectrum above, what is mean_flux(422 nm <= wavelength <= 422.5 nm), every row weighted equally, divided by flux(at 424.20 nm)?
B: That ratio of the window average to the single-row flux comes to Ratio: 1.05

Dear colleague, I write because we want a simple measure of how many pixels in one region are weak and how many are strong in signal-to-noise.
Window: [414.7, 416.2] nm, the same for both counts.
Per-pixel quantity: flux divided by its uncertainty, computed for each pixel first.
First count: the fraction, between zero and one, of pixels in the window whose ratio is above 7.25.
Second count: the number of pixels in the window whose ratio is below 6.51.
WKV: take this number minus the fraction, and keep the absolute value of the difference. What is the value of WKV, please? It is 2.6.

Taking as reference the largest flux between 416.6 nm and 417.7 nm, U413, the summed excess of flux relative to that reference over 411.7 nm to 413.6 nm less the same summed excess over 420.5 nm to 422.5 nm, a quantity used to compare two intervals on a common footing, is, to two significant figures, -1.7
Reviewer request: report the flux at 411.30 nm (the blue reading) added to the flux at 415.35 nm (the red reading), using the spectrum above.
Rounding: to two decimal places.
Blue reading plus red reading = 2.01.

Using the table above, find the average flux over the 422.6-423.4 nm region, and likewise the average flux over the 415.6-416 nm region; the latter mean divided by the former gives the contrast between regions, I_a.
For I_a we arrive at 1.06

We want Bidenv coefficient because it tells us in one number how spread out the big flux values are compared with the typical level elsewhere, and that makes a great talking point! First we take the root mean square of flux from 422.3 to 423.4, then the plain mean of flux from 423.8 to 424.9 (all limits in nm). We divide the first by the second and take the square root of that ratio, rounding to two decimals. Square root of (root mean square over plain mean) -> 0.96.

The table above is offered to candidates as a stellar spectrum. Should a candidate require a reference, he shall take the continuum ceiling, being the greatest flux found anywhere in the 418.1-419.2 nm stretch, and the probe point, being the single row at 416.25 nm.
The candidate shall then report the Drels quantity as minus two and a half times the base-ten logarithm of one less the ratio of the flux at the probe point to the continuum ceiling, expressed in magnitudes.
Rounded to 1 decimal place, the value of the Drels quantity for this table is 2.2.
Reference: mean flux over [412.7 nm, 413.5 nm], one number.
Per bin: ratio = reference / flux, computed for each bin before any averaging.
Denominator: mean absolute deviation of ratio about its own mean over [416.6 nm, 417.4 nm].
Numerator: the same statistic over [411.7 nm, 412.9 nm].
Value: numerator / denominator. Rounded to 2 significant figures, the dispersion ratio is 1.6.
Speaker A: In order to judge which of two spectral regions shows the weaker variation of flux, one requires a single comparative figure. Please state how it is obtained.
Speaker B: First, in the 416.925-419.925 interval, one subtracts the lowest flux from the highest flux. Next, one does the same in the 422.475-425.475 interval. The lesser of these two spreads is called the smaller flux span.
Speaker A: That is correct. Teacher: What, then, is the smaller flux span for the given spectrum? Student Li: 0.374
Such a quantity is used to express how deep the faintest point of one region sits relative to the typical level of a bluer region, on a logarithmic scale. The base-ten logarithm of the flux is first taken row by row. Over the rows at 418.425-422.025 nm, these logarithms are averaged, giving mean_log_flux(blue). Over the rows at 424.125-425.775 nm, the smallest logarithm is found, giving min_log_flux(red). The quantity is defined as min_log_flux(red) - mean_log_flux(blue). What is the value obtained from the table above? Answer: -0.14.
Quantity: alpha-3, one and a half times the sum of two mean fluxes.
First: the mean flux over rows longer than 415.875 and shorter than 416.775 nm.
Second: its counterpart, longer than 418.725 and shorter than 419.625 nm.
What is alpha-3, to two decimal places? 2.83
